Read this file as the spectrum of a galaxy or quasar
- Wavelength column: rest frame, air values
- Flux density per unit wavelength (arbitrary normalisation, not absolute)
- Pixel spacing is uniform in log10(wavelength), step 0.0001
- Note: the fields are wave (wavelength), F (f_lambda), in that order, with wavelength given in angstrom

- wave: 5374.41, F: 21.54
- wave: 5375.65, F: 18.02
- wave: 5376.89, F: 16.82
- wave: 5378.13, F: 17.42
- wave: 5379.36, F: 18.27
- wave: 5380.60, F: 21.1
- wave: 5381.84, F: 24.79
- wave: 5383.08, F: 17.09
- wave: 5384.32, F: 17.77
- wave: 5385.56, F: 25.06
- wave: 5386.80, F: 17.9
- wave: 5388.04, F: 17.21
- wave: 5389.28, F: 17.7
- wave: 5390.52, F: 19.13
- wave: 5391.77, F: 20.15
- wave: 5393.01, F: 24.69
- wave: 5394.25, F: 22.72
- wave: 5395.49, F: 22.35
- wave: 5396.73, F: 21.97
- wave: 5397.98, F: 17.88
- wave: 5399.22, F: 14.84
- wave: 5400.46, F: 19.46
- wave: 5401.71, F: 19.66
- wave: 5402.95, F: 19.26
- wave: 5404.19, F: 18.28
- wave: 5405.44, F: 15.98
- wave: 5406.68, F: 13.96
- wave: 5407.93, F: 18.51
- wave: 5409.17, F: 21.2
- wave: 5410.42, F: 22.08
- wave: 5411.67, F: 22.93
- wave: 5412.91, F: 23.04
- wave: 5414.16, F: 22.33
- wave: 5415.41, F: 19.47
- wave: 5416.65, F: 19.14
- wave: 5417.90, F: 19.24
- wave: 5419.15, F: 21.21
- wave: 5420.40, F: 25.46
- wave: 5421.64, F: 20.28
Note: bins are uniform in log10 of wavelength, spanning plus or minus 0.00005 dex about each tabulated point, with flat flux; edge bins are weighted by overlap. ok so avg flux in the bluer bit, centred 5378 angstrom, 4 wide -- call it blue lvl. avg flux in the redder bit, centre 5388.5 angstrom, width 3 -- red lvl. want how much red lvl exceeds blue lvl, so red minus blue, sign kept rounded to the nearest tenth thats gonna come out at 0.0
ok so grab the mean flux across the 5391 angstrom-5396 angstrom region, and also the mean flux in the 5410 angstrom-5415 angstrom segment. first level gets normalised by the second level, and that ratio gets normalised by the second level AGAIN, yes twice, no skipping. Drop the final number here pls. 0.044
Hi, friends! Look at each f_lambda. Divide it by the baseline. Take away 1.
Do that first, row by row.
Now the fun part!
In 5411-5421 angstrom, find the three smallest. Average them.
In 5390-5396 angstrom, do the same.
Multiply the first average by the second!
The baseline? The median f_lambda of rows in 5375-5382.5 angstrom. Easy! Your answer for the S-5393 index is 0.0083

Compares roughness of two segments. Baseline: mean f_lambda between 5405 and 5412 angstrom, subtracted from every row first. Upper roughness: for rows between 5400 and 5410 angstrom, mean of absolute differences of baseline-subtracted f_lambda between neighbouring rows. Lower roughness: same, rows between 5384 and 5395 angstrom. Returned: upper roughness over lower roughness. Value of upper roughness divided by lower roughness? 0.61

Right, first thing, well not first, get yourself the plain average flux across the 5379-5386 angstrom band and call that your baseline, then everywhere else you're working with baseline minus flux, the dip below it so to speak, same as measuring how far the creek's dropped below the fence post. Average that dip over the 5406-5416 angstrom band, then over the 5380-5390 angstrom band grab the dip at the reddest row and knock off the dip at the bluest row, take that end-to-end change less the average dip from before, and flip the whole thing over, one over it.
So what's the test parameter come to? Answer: 0.32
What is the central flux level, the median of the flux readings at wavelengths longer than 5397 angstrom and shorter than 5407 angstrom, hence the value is 18.08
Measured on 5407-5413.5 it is 22.08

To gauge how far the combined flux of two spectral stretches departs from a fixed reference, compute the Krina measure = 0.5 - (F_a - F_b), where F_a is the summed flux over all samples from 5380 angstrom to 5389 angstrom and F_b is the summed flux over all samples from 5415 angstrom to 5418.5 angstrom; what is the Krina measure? -83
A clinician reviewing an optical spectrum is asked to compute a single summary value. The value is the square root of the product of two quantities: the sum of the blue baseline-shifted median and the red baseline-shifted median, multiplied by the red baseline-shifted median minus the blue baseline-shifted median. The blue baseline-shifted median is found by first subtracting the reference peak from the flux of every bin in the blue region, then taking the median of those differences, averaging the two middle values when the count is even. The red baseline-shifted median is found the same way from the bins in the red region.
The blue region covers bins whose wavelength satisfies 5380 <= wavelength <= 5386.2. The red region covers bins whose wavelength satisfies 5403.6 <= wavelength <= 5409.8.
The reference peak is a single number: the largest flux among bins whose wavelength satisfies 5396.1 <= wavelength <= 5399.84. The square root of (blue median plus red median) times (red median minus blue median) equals 3.6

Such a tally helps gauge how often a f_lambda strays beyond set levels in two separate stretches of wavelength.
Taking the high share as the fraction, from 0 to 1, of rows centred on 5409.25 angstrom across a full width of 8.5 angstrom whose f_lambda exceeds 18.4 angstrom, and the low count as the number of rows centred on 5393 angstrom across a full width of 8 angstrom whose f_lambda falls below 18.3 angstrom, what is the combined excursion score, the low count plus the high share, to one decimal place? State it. 1.7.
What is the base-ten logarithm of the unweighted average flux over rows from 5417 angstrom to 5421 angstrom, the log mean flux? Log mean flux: 1.34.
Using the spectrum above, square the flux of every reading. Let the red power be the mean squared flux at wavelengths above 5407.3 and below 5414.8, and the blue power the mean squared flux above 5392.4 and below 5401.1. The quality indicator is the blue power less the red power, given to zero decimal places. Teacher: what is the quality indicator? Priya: -40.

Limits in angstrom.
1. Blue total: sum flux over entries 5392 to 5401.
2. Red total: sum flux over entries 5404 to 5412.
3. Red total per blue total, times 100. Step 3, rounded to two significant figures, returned 92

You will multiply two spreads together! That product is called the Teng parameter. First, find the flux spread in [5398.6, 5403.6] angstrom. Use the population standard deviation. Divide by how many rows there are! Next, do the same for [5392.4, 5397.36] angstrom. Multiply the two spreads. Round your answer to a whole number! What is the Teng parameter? 2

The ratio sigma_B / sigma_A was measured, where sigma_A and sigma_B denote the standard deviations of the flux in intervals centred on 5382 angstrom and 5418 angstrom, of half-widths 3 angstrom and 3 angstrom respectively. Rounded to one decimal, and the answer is 0.8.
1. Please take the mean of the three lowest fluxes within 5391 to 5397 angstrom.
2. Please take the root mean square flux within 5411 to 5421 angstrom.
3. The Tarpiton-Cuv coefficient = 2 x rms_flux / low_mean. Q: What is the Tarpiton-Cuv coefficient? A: 2.02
